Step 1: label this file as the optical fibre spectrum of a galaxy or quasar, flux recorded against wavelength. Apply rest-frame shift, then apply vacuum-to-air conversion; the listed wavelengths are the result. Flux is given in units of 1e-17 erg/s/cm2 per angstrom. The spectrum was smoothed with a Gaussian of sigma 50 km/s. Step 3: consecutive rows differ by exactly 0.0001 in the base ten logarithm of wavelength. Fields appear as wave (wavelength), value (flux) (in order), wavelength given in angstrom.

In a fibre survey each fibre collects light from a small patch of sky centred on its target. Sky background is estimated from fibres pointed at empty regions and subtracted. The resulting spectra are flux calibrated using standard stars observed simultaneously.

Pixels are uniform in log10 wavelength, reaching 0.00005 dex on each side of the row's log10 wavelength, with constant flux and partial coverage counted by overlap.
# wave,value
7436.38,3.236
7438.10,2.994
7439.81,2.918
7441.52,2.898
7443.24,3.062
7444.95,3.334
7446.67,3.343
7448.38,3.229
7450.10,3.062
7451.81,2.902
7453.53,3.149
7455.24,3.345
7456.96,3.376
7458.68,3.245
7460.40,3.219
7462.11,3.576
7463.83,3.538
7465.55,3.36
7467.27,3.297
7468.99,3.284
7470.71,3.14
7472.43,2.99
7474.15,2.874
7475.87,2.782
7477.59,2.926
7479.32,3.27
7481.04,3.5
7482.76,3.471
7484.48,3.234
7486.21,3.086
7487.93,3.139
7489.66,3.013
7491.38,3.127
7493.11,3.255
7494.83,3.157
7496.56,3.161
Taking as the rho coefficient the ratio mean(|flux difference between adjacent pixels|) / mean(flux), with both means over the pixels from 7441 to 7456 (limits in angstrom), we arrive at 0.053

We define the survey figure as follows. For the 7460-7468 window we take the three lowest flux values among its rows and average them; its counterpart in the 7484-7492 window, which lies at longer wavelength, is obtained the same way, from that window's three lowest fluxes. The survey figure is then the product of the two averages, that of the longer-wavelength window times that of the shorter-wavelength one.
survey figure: 10.1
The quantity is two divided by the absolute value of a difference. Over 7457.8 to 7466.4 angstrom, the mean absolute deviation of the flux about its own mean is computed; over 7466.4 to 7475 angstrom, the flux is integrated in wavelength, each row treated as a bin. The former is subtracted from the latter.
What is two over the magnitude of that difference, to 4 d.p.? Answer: 0.0750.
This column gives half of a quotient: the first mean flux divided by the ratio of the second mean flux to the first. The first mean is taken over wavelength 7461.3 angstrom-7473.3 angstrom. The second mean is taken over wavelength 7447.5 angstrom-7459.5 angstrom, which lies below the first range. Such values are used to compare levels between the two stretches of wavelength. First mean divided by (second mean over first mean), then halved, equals 1.72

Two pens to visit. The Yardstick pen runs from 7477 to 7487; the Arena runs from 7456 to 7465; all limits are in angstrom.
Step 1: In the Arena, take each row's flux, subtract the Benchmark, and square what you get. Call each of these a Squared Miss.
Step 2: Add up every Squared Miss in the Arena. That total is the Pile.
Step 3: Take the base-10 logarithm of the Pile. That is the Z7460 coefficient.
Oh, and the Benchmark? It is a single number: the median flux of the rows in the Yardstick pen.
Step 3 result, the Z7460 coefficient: -0.69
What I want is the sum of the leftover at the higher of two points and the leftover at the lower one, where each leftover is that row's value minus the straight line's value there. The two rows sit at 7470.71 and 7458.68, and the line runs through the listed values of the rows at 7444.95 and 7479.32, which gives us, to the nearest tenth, -0.2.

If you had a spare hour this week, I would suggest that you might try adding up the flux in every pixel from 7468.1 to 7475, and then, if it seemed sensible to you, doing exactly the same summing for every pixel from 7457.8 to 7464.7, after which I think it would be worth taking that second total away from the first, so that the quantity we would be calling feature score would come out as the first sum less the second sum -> -1.3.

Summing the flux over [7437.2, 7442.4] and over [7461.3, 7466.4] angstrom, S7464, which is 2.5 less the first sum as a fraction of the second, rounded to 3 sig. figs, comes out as 1.66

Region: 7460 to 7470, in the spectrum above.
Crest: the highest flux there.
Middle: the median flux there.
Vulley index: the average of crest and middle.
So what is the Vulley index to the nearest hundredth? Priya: 3.45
